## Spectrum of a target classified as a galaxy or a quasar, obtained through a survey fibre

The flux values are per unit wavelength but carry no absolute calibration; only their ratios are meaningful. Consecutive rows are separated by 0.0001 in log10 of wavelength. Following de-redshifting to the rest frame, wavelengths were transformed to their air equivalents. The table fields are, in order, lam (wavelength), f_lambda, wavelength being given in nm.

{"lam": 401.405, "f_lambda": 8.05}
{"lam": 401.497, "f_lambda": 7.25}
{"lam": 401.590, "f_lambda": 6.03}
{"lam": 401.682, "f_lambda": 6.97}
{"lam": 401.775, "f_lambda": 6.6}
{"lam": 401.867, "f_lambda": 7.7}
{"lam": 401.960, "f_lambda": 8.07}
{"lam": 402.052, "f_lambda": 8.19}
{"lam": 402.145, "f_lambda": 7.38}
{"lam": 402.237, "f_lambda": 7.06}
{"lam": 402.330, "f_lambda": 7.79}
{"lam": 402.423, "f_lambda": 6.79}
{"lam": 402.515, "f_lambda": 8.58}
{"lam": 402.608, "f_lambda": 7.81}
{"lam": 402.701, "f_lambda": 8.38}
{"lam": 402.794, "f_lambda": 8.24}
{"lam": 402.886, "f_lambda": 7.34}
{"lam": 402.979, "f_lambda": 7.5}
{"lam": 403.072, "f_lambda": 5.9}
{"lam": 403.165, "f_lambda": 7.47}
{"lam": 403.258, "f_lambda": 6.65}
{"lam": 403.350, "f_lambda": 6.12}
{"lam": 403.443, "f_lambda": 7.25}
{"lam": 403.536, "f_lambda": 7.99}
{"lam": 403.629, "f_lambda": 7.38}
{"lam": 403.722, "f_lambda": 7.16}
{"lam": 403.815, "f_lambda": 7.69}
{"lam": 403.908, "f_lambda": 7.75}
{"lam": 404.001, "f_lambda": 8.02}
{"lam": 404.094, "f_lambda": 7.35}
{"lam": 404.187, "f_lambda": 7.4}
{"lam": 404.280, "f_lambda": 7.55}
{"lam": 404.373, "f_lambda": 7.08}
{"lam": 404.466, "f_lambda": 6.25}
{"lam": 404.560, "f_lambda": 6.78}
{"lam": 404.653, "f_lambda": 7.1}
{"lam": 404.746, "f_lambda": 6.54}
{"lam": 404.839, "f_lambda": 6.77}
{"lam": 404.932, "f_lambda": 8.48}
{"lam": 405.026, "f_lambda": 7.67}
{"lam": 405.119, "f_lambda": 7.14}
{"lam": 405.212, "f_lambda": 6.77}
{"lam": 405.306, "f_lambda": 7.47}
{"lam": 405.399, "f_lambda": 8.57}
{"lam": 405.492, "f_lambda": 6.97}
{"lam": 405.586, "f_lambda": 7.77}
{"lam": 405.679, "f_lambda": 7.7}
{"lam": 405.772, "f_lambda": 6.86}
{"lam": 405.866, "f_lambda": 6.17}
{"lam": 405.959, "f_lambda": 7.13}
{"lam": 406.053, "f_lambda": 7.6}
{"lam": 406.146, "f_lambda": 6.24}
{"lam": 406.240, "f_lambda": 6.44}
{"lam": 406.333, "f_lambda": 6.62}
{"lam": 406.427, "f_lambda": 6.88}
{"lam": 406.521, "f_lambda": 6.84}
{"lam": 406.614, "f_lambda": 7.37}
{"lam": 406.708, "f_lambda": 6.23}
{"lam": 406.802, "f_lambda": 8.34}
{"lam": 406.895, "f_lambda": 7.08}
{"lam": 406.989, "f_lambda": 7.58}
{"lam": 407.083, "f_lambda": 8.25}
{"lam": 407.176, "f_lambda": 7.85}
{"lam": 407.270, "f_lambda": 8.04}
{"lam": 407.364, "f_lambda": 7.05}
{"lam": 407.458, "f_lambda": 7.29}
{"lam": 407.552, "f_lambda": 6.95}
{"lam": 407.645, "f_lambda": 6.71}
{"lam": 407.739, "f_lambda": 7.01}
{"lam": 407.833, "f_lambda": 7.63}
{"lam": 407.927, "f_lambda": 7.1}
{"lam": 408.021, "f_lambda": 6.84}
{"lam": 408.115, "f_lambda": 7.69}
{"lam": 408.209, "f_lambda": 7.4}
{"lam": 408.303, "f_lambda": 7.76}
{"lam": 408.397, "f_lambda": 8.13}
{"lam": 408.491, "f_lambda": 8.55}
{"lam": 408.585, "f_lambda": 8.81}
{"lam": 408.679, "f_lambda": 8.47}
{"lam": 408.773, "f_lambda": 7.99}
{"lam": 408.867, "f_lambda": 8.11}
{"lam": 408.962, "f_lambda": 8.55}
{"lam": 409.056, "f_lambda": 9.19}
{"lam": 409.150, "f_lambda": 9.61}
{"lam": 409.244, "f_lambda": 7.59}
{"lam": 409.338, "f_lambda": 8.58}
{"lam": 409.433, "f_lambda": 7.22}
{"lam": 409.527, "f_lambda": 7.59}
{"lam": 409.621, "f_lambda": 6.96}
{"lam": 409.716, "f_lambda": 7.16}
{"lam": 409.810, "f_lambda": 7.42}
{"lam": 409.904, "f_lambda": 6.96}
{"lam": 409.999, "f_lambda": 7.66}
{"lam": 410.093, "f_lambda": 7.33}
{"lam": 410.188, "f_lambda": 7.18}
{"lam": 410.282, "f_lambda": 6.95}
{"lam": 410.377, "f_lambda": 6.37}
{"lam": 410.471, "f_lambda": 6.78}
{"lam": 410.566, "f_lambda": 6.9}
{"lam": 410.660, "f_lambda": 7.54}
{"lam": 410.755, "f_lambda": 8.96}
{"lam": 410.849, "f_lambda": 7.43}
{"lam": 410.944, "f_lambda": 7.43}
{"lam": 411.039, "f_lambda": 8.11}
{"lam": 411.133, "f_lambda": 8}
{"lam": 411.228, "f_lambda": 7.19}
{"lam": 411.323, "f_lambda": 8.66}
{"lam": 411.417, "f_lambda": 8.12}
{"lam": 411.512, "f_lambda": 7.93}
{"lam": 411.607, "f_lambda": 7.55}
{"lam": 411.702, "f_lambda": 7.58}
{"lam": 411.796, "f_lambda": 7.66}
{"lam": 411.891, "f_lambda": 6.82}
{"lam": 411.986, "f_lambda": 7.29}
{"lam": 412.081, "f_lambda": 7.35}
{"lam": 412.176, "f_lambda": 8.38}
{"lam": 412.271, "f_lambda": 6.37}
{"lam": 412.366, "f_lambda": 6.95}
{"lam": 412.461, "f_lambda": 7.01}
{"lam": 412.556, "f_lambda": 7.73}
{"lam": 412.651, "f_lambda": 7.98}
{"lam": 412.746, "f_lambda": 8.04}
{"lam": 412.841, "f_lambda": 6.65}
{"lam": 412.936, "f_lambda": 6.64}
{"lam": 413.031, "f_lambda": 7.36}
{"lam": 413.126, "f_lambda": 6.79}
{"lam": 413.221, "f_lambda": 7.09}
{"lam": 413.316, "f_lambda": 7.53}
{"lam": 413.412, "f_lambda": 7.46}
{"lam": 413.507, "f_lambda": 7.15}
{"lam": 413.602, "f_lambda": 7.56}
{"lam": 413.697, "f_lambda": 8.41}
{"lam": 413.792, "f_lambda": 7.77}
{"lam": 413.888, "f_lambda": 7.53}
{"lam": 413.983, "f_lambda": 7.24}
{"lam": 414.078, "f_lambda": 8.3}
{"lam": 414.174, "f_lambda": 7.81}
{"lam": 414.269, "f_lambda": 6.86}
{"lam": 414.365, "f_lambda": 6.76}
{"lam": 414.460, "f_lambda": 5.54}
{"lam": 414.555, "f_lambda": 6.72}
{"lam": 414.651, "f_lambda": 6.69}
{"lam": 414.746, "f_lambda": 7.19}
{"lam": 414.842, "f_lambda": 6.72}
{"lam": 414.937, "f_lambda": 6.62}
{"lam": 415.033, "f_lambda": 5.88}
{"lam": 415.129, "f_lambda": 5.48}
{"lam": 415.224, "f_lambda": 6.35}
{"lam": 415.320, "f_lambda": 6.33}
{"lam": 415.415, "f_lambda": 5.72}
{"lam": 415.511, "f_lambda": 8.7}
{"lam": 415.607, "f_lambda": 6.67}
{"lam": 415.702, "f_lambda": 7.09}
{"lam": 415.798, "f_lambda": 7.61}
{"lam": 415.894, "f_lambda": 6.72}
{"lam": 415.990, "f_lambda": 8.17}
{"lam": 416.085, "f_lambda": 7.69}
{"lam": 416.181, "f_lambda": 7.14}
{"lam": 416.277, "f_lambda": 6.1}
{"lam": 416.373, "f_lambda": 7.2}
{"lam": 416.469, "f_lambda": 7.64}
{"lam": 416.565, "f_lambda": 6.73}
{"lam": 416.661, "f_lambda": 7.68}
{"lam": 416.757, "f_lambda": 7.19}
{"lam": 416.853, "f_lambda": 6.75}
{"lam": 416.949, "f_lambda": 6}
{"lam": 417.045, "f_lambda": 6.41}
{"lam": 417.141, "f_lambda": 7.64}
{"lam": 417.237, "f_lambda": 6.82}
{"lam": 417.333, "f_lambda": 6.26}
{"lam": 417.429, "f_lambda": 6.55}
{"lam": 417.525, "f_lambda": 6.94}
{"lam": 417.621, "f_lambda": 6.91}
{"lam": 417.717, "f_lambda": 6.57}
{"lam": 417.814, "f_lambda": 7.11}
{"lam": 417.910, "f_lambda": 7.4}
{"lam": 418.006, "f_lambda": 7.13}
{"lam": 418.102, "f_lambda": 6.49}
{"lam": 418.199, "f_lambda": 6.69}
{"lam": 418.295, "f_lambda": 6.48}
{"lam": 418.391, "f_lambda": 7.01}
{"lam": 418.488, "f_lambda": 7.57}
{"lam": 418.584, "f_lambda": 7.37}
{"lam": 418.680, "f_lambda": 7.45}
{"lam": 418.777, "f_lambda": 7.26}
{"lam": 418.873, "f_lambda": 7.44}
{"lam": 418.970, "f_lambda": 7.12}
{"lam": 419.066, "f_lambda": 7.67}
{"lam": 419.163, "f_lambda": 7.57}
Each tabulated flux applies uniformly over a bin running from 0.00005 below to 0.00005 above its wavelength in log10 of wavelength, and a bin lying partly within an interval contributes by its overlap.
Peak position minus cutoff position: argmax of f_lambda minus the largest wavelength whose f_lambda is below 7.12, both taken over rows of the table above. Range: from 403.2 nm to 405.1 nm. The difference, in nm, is 0.09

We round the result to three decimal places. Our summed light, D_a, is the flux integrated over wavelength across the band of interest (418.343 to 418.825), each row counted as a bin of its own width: 3.533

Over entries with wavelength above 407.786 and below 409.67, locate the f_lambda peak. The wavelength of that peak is 409.150 nm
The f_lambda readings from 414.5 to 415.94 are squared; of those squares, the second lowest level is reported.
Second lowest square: 33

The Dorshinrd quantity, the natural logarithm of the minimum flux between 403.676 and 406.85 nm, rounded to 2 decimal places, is 1.82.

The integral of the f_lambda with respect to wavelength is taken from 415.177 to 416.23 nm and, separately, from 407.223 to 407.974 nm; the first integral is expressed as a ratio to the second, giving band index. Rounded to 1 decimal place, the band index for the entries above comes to 1.4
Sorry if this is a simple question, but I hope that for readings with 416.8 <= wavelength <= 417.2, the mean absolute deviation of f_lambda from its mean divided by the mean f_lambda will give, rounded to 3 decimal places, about 0.074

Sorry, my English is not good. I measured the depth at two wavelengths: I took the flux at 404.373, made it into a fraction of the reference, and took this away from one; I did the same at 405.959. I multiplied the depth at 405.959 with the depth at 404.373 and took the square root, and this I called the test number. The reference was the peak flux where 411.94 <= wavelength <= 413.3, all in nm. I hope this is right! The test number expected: 0.152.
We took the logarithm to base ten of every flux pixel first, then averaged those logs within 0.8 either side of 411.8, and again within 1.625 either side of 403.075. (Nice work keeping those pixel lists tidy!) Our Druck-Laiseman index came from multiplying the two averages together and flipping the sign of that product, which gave -0.758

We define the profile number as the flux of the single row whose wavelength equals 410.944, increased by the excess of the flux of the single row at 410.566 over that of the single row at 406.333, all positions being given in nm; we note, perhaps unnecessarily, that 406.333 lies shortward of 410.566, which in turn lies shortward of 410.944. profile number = 7.7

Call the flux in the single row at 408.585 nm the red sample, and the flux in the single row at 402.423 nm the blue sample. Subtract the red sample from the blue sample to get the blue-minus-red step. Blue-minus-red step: -2.0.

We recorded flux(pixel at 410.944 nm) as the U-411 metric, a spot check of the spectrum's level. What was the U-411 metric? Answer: 7.43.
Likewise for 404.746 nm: 6.54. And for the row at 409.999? 7.66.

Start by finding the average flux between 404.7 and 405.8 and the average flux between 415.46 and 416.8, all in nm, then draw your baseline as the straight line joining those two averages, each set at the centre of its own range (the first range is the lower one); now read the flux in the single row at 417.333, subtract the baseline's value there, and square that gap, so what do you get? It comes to 1.1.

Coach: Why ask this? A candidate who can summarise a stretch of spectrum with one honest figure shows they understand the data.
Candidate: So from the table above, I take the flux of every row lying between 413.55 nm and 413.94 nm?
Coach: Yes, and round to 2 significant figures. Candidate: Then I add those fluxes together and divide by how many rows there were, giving 7.8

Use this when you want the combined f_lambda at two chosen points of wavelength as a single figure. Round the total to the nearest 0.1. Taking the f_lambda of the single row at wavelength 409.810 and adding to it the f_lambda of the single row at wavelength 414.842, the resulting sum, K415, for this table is 14.1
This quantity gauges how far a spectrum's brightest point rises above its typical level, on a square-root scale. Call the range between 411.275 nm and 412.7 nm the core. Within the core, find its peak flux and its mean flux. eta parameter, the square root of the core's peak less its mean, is 1.05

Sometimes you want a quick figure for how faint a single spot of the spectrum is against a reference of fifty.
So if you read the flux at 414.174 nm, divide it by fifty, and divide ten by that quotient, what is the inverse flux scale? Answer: 64.0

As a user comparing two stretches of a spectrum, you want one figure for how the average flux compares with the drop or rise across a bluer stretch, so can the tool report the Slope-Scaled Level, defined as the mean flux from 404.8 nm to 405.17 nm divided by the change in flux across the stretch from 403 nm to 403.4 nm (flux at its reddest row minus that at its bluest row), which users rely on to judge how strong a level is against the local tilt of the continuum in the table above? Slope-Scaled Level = 34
